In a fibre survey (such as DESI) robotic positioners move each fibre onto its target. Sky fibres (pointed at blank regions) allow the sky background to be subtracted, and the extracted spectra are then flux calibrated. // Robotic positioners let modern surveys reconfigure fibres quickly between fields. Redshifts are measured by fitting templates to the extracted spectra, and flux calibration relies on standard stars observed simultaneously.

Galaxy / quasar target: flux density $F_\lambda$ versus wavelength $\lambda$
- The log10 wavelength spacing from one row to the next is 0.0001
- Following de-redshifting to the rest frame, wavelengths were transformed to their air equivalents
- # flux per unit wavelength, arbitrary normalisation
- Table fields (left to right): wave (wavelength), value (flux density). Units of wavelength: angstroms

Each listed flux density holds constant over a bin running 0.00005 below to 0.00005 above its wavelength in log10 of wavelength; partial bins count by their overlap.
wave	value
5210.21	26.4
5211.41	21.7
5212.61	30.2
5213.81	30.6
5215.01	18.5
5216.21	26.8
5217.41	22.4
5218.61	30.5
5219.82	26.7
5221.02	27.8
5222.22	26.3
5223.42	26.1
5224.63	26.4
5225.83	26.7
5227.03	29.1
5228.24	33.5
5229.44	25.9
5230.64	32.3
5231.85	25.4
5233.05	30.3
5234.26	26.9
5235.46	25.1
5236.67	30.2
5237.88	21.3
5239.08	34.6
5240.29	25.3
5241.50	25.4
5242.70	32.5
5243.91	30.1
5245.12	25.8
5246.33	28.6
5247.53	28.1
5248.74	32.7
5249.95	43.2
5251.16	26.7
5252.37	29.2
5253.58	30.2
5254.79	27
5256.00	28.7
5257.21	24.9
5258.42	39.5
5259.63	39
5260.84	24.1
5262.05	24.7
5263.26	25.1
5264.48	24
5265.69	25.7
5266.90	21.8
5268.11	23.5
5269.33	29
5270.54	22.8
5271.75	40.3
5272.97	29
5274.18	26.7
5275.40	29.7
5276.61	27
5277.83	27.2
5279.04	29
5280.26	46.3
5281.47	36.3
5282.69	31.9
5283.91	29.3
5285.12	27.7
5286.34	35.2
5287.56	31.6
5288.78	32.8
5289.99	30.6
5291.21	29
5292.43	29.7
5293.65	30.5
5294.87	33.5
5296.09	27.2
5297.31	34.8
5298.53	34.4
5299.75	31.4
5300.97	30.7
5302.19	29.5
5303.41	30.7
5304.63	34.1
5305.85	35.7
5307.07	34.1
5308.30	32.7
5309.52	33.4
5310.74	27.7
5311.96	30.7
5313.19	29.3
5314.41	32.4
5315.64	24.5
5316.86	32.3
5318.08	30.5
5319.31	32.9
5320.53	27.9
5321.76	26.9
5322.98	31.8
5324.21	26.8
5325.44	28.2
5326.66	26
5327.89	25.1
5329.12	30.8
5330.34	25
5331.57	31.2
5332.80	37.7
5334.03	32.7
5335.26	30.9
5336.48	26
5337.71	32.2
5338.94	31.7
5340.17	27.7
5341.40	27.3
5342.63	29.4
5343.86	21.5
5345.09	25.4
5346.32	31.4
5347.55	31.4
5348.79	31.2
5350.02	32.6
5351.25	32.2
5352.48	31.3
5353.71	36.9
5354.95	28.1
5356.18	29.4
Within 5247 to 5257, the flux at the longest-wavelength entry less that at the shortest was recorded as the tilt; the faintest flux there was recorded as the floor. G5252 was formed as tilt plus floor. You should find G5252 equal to 27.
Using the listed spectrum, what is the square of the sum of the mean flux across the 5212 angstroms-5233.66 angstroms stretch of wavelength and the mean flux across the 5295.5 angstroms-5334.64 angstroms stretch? 3378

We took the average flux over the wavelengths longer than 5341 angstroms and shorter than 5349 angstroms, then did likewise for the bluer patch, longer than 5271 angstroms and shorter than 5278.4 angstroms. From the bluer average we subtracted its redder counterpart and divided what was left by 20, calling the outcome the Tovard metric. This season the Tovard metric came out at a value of 0.09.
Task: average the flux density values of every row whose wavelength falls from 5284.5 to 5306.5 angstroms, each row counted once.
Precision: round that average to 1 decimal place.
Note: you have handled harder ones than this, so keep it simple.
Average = 31.6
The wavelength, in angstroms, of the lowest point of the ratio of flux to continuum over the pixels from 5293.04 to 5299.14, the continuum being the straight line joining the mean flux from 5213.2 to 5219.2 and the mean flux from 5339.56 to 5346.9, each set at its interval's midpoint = 5296.09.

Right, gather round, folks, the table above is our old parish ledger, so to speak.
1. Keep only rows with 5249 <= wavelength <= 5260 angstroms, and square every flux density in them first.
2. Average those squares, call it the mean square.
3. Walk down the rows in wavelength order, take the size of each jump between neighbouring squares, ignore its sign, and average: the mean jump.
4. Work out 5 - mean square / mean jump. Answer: 2.0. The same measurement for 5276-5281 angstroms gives 2.6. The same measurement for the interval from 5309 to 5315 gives 0.3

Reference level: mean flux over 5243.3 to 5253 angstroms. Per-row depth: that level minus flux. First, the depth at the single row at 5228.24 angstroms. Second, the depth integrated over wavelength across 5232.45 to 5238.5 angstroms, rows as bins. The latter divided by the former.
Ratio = -8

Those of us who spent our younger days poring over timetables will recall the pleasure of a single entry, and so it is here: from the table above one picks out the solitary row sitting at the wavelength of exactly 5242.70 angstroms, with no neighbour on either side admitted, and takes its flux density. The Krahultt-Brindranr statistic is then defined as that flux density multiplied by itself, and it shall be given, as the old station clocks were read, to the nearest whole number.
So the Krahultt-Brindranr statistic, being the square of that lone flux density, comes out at 1056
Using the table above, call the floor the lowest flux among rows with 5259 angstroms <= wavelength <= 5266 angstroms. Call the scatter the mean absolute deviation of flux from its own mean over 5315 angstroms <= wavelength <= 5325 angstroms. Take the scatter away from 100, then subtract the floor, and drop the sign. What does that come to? 73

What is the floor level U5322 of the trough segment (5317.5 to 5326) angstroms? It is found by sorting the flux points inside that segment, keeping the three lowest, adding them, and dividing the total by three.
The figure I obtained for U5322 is 27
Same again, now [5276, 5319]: 26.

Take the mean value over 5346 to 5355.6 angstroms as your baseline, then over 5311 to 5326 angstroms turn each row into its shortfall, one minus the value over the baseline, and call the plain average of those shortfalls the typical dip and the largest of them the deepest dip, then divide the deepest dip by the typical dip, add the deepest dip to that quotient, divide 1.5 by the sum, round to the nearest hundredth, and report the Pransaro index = 0.45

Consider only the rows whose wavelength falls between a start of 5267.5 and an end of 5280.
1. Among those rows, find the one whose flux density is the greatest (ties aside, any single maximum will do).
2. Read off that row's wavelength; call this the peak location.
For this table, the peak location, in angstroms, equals 5271.75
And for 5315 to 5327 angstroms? 5319.31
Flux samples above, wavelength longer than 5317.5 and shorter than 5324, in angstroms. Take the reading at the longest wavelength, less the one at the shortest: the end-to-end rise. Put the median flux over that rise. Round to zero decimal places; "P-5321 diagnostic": 23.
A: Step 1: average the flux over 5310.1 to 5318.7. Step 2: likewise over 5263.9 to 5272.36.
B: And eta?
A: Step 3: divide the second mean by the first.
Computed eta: 0.90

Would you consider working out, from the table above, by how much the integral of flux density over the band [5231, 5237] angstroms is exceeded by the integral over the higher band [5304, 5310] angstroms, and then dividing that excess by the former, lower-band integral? 0.2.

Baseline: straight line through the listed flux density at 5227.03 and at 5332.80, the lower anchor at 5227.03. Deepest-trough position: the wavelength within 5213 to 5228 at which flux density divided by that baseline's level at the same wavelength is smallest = 5215.01 angstroms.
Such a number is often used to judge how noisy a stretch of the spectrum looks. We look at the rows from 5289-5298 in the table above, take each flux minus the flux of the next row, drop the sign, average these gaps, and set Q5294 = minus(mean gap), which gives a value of -3.3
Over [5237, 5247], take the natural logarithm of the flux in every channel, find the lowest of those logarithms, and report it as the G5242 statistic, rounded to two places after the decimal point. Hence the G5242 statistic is 3.06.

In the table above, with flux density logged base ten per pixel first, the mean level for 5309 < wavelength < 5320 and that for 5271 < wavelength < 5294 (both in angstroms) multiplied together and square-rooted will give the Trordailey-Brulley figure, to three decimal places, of 1.488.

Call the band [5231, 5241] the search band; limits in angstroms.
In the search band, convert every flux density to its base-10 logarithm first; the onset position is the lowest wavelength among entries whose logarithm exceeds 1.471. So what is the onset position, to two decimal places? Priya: 5233.05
